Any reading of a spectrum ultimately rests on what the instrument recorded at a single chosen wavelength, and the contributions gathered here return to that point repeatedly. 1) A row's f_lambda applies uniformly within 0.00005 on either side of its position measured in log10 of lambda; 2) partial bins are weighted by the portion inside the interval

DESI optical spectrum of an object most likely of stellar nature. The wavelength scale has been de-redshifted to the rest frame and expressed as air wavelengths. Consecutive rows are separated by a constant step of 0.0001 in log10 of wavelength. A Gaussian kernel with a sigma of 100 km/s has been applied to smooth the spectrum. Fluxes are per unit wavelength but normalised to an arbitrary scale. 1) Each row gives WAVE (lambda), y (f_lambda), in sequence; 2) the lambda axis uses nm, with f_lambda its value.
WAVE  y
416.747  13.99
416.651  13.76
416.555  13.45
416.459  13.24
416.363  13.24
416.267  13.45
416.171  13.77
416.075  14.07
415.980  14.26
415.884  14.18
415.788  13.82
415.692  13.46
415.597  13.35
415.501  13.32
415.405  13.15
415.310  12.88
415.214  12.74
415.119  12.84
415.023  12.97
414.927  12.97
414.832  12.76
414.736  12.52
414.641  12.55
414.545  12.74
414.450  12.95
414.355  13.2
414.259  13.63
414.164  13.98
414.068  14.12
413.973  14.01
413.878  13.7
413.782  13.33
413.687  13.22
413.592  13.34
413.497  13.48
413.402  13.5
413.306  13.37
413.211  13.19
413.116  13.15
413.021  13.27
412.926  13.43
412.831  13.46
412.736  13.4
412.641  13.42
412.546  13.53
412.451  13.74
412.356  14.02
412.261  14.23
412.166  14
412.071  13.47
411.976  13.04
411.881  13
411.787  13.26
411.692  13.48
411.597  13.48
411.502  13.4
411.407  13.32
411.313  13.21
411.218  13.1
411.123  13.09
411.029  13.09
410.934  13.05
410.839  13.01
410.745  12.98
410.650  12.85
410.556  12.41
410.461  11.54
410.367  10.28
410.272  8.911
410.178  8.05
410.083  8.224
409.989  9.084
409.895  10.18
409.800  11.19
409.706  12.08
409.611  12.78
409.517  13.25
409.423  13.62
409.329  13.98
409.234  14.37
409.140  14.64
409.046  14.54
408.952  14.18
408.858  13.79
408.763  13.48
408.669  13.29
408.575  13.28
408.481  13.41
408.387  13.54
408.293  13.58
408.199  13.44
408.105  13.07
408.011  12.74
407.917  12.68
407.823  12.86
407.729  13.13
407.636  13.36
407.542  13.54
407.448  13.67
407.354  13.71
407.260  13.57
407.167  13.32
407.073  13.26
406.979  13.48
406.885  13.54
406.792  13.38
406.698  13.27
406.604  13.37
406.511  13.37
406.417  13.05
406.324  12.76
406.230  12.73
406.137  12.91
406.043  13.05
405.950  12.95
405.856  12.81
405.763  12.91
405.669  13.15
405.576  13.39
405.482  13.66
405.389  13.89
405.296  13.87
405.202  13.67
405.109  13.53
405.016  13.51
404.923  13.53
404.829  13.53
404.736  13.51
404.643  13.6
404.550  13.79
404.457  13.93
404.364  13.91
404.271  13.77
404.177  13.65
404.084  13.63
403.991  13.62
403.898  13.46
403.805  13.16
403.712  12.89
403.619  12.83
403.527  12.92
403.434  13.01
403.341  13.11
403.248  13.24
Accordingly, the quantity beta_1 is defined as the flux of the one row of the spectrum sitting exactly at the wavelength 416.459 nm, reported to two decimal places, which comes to 13.24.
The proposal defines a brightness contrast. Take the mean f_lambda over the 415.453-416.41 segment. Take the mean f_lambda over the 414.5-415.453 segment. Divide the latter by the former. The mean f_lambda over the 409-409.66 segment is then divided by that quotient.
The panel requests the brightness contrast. 14.8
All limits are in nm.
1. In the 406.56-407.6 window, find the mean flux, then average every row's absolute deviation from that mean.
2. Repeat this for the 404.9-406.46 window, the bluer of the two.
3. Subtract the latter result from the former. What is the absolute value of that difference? 0.22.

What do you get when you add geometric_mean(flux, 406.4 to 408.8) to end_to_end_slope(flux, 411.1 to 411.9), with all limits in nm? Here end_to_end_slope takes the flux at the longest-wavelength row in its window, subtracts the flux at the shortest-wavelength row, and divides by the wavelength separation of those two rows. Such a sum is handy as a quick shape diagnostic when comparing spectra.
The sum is 13.2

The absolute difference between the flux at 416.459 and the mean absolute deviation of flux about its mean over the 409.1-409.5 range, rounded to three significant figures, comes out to 12.9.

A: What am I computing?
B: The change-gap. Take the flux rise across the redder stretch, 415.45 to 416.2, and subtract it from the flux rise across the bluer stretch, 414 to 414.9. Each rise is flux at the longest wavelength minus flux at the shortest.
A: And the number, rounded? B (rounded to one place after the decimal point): -1.8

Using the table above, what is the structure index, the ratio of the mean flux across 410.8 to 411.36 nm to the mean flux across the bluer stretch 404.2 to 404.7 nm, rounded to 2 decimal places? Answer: 0.95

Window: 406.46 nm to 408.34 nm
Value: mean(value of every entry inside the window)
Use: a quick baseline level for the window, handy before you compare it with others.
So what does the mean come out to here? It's 13.3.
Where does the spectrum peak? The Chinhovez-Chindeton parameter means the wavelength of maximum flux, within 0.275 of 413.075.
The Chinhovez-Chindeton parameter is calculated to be 412.831 nm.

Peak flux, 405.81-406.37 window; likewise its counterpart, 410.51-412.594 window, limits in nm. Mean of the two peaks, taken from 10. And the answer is -3.6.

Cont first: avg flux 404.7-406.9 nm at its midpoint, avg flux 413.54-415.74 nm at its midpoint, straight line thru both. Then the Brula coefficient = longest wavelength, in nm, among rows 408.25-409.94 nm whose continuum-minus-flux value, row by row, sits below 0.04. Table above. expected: 409.517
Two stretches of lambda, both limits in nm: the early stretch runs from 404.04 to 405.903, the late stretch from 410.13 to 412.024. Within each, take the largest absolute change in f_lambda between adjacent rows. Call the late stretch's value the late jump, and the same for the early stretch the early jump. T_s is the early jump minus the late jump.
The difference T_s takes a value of -1.1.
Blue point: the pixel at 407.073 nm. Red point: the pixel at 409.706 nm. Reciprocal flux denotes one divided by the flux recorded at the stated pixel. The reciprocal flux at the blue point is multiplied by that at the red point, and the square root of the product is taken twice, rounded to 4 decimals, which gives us 0.2811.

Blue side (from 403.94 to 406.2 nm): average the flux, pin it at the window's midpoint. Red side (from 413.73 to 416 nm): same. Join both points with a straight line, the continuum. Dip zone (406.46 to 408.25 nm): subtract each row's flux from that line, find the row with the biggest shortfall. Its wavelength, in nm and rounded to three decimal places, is 407.917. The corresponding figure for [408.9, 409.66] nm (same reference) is 409.611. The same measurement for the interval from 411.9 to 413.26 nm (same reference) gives 411.976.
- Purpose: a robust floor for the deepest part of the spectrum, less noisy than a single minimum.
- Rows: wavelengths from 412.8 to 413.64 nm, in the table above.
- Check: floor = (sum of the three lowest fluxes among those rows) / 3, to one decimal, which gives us 13.2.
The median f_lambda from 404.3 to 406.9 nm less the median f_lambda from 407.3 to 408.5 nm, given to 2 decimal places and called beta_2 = 0.04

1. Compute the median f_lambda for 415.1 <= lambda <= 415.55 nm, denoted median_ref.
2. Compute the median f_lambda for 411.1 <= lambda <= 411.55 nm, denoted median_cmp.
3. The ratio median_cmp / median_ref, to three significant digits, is 1.03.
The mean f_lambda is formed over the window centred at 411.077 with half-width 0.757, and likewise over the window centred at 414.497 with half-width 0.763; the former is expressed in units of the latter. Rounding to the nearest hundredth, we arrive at 0.97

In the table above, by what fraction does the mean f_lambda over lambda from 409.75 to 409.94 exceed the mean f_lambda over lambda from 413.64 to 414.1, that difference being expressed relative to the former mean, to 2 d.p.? -0.28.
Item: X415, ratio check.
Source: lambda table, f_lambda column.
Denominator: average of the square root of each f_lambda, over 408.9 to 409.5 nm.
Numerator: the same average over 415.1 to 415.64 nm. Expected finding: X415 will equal 0.96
